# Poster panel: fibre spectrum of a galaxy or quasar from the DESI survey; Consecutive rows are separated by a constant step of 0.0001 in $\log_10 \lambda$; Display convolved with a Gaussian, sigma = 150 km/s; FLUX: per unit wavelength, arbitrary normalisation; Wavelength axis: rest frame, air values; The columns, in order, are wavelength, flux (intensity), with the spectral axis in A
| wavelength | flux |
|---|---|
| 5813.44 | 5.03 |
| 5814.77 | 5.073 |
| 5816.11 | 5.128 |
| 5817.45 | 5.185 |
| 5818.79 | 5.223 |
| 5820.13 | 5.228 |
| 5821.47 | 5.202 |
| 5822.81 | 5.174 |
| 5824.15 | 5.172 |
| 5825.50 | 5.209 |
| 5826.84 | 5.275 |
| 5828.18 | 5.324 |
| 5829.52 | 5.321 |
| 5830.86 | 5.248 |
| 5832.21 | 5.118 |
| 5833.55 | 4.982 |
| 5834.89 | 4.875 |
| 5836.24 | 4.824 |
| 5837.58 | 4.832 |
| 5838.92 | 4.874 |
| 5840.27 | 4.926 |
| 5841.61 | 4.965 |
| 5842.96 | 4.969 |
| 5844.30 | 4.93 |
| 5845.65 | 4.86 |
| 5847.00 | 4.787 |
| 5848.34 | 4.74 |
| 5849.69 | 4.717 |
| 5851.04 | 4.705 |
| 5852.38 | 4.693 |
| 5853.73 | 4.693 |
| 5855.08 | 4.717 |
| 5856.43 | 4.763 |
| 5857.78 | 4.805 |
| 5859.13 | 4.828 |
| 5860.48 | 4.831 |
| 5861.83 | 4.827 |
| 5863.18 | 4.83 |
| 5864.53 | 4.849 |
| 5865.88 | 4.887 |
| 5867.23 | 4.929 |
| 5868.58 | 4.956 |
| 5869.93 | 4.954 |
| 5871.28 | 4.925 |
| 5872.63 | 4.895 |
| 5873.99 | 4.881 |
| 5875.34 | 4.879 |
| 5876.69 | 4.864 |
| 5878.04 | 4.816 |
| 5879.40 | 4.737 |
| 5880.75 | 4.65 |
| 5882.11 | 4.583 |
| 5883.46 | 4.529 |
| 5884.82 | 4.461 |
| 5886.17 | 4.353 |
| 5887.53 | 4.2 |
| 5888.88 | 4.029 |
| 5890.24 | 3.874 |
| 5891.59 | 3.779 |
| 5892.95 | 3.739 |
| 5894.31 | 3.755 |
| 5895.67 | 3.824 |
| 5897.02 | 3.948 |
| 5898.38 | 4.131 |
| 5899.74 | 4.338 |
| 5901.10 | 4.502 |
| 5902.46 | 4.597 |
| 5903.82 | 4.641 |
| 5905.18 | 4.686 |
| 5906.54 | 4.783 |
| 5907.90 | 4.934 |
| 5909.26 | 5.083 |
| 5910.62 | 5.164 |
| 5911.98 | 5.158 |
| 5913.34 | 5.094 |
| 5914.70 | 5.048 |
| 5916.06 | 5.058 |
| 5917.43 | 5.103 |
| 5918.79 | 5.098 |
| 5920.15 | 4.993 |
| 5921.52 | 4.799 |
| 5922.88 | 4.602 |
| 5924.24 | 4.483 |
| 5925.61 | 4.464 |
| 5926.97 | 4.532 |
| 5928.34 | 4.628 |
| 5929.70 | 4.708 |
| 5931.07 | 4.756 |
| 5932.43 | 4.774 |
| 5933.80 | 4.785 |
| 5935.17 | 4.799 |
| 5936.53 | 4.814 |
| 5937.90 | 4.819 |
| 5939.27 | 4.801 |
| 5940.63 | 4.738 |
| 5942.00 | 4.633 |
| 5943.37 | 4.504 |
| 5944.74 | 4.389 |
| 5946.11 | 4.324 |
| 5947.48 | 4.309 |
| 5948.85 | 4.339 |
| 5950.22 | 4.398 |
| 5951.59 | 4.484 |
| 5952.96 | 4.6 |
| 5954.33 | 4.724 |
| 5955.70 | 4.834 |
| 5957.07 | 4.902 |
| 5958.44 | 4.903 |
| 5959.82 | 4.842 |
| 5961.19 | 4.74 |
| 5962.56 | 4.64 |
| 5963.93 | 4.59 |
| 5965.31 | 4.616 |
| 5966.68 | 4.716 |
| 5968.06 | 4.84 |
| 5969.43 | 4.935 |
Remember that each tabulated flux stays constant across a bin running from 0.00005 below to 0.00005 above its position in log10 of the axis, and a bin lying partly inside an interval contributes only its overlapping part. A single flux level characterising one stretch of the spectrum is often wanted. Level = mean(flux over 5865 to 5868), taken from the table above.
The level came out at 4.91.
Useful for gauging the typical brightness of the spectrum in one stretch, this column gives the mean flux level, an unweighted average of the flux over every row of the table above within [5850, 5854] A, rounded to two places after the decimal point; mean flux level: 4.70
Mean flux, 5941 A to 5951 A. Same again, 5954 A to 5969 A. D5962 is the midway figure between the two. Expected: 4.59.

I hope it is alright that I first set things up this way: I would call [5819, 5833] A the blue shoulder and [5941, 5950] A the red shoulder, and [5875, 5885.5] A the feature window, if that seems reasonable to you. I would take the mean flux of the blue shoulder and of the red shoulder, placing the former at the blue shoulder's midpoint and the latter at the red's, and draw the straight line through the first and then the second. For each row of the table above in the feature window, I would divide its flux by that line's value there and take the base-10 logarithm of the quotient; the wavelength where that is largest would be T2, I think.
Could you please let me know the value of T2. 5875.34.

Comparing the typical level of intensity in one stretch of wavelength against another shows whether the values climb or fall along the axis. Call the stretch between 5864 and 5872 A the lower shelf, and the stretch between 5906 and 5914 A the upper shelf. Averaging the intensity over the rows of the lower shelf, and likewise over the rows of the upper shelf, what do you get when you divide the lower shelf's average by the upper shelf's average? 0.98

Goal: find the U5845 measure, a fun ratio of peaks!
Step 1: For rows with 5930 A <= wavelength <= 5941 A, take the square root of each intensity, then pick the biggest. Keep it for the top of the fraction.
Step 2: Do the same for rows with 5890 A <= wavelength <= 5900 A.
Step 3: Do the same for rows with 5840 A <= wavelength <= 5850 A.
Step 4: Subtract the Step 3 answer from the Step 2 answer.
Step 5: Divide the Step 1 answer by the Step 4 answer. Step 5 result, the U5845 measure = -15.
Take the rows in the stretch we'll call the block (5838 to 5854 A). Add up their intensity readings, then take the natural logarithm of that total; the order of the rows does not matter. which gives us 4.1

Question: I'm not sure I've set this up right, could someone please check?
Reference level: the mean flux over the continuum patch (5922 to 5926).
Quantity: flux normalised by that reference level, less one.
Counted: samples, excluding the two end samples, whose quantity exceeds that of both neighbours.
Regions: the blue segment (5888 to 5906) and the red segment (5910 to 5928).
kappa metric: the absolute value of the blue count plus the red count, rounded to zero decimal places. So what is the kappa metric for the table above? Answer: 1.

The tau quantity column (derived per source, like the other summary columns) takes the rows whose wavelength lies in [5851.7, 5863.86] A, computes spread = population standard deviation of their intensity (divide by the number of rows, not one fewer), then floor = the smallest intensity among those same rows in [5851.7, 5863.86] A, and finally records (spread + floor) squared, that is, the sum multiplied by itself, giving 22.6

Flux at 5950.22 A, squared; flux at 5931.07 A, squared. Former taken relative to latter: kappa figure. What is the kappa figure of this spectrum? 0.86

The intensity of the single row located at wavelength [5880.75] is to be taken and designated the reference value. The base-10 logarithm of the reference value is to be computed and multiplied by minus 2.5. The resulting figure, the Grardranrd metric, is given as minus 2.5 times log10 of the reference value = -1.67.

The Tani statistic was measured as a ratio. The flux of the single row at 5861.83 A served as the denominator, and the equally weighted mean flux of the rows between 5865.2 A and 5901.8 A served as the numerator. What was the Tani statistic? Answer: 0.92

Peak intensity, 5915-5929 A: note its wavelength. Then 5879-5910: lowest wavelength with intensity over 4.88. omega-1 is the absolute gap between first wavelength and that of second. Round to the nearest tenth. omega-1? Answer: 9.5 A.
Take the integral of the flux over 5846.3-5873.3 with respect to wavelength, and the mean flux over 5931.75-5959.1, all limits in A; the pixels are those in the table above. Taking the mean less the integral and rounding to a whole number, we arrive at -125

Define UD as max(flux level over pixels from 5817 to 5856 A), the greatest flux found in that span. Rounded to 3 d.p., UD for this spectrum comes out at 5.324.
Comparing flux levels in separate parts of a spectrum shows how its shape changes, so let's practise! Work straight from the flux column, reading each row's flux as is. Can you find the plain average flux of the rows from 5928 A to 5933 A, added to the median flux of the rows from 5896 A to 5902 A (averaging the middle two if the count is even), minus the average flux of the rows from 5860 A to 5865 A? 4.1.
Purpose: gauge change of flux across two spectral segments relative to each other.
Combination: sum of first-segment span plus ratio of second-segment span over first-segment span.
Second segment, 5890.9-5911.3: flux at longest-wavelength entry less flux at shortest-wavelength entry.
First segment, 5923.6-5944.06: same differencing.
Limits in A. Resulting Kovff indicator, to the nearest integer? 66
